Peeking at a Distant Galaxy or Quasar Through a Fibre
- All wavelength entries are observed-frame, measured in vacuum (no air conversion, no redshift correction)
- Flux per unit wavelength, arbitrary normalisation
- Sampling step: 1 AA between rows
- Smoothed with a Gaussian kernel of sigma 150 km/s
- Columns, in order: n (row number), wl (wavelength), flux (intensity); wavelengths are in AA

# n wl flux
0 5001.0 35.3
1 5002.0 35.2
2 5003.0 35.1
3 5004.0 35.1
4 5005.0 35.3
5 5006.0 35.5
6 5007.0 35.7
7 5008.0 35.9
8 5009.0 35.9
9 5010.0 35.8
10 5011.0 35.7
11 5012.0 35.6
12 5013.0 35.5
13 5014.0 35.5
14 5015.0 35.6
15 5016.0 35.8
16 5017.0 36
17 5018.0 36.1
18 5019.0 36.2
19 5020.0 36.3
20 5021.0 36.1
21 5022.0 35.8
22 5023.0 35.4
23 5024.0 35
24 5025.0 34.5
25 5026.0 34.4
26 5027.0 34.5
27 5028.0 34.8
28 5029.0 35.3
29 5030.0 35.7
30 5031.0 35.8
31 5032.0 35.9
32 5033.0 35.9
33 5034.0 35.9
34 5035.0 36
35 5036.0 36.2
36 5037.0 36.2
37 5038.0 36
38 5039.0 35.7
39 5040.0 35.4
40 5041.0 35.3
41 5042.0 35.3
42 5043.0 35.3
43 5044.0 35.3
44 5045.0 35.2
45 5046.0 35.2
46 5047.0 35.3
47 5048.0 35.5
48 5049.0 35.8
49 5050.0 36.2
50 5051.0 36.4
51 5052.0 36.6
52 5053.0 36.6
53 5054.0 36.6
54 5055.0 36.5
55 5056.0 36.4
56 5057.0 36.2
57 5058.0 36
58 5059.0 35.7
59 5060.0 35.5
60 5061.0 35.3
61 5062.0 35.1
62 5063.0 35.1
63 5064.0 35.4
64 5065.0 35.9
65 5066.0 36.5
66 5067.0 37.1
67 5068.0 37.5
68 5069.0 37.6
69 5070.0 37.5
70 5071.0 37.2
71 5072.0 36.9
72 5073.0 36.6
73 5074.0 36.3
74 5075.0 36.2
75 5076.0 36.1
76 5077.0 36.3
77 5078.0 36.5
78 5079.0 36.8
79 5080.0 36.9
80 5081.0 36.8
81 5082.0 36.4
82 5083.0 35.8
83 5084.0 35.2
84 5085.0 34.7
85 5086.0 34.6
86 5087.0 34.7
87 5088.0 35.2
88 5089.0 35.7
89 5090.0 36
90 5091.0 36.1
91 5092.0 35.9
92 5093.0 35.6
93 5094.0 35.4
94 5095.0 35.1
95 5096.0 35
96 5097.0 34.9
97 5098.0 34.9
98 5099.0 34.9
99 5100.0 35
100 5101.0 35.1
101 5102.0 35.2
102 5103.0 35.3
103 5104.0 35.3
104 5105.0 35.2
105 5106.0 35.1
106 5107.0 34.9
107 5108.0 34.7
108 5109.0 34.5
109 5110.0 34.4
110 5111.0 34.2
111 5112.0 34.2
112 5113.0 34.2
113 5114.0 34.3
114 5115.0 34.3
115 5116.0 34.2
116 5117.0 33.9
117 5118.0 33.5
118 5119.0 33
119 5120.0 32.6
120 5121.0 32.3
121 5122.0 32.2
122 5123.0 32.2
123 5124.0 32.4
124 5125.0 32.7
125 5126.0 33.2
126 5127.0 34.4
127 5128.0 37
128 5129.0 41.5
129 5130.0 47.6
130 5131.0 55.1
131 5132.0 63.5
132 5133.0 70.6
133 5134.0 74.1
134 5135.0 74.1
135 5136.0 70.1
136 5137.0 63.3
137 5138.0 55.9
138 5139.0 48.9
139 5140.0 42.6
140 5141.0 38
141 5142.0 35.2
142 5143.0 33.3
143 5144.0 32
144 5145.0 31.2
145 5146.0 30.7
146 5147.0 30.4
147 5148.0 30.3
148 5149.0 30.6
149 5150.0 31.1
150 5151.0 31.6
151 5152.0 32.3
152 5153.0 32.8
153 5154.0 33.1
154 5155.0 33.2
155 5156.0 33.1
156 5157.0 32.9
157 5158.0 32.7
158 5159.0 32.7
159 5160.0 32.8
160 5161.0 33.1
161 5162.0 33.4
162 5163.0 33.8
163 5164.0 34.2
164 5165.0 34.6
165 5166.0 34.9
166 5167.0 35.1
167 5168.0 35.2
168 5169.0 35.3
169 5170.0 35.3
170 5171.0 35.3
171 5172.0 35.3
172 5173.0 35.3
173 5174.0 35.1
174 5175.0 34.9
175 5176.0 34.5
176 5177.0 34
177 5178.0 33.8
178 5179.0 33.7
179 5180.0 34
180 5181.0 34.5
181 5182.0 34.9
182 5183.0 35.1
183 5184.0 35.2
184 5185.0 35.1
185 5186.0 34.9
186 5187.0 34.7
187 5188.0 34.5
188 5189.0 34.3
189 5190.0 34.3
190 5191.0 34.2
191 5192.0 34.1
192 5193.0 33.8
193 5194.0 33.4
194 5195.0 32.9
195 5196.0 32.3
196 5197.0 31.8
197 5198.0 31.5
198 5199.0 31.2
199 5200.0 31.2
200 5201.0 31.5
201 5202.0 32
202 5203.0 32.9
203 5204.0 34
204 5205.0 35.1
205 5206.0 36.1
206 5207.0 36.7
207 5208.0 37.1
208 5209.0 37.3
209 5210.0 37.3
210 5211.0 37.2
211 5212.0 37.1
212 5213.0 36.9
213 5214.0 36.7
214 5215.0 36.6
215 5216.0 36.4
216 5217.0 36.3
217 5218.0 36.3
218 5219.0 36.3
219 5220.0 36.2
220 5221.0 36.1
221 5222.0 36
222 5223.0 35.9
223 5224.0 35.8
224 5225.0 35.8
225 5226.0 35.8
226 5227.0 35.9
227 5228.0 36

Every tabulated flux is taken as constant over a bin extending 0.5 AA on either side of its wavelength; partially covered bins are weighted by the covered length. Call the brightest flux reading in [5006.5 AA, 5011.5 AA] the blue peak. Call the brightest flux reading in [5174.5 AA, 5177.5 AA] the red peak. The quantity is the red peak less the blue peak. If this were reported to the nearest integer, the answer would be -1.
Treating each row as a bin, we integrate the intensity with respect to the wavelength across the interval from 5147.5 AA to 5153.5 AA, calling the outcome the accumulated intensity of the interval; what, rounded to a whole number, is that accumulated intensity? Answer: 189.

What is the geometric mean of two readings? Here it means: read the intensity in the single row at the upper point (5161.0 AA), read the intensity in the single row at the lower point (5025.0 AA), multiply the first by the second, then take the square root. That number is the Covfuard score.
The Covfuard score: 33.8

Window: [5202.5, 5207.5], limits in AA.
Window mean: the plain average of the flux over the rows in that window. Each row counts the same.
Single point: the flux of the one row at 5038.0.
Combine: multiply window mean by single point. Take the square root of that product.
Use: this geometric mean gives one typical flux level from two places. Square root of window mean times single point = 35.5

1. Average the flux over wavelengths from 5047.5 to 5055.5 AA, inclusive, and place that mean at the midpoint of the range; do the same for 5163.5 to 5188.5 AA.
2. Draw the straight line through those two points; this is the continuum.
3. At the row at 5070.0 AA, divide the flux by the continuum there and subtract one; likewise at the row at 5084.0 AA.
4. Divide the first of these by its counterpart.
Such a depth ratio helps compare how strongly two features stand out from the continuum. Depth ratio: -2.1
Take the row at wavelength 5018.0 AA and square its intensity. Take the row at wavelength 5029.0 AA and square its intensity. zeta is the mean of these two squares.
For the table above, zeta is 1275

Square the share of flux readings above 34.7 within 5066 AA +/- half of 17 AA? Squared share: 1.0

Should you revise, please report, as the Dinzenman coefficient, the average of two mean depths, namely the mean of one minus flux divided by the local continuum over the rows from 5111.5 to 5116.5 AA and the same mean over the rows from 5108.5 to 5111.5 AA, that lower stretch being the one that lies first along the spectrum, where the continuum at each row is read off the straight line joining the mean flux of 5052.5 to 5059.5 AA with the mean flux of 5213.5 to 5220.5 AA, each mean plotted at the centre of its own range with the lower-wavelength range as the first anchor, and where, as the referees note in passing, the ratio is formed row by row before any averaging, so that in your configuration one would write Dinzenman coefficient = 0.056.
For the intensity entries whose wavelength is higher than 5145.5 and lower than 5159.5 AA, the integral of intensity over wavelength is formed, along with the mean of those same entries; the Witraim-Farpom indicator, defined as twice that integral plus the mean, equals 927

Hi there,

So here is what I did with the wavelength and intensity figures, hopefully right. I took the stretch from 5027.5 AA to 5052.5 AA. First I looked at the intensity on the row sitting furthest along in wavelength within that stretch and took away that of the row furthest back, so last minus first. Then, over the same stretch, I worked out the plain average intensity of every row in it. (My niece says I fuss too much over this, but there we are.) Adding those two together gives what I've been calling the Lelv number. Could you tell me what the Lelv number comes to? 37.5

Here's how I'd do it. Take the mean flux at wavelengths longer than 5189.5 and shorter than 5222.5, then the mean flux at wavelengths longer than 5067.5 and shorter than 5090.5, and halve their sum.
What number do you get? 35.5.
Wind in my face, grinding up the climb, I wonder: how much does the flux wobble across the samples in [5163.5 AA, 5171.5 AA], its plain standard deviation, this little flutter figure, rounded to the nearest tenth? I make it 0.4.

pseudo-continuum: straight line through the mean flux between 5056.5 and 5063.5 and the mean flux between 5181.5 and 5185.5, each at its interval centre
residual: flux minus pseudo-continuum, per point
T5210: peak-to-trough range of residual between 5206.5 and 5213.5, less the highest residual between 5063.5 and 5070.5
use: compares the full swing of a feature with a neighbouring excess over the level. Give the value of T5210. -1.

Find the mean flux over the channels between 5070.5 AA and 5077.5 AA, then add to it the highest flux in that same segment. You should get 73.7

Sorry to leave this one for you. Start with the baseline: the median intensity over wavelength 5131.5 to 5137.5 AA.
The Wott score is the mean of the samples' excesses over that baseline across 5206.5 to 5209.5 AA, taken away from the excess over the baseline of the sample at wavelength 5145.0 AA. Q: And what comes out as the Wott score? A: -6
